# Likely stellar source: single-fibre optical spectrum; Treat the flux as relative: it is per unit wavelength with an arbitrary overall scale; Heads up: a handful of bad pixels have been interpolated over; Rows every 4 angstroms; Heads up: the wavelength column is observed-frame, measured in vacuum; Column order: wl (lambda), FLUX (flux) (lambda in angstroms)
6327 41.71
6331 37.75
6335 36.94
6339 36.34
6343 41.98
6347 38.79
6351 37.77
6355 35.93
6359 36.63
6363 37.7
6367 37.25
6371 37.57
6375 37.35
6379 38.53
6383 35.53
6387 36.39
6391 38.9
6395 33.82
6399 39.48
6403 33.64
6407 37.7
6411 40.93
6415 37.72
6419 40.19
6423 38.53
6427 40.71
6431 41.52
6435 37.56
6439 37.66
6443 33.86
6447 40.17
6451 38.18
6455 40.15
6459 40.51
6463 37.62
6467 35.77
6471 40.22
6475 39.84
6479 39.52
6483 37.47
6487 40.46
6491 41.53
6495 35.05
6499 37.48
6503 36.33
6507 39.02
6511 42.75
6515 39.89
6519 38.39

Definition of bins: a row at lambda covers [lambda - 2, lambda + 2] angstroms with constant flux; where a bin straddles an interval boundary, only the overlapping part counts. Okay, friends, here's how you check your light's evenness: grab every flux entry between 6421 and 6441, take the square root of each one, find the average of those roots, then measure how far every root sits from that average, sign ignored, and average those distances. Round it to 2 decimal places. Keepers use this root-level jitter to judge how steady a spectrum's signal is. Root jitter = 0.12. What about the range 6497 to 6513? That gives 0.16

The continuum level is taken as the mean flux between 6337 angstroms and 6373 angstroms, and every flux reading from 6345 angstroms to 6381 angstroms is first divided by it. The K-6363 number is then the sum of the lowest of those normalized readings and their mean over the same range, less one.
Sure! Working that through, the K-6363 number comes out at 0.94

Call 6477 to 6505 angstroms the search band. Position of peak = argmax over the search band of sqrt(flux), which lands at 6491 angstroms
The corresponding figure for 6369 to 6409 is 6399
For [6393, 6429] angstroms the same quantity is 6411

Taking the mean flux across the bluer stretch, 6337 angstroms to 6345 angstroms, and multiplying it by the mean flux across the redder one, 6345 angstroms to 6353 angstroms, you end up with 1499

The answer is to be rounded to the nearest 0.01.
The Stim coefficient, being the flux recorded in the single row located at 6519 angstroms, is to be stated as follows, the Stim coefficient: 38.39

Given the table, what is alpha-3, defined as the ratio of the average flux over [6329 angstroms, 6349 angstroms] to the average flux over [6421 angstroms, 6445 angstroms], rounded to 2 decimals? 1.00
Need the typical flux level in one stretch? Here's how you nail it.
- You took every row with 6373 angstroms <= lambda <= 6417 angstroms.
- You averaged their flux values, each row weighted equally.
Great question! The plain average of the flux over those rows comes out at 37.3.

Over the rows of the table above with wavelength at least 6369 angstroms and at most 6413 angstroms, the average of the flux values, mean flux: 37.3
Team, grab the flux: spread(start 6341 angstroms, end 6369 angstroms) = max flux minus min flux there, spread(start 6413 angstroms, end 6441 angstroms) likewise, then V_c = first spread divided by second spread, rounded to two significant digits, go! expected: 1.5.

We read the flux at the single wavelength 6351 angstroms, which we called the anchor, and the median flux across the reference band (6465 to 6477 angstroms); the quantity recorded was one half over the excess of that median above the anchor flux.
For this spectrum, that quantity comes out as 0.24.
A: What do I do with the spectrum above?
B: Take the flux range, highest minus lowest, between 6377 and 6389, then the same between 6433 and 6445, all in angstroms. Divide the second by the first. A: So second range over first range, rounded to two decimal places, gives 1.27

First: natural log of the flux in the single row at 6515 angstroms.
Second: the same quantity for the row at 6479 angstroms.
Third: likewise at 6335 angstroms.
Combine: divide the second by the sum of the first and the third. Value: 0.504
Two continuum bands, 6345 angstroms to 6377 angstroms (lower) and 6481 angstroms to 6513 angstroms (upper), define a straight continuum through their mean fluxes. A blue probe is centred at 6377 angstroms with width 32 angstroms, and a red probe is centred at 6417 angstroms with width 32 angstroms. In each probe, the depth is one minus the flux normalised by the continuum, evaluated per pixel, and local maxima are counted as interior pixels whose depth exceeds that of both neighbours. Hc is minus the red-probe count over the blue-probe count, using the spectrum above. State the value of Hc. -0.67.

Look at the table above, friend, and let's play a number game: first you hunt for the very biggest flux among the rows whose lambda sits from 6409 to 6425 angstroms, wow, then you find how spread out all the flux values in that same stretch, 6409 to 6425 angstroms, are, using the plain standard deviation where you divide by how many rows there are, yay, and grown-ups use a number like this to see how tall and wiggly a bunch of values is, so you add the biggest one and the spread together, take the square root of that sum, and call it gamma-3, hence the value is 6.50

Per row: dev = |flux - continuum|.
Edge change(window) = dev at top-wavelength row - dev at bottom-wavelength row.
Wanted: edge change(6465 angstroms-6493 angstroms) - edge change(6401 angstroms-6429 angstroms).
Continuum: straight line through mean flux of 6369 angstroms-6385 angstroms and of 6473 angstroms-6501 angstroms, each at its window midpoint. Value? 1.2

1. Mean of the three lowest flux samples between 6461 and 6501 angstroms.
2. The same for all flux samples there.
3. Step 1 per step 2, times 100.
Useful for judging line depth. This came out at 93.8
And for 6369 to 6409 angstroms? 93.1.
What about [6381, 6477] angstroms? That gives 88.4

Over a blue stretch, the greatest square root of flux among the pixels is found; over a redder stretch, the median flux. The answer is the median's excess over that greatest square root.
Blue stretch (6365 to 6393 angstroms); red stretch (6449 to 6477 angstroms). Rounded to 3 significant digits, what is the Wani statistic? 33.6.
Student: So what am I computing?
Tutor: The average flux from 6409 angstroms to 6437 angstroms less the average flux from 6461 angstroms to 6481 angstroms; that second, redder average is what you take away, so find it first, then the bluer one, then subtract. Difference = 1.0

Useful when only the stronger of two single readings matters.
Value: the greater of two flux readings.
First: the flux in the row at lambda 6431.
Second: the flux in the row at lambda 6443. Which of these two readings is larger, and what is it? 42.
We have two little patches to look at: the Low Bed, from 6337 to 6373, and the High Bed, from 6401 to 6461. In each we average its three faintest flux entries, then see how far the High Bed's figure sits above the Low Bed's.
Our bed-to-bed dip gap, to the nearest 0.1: -1.3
